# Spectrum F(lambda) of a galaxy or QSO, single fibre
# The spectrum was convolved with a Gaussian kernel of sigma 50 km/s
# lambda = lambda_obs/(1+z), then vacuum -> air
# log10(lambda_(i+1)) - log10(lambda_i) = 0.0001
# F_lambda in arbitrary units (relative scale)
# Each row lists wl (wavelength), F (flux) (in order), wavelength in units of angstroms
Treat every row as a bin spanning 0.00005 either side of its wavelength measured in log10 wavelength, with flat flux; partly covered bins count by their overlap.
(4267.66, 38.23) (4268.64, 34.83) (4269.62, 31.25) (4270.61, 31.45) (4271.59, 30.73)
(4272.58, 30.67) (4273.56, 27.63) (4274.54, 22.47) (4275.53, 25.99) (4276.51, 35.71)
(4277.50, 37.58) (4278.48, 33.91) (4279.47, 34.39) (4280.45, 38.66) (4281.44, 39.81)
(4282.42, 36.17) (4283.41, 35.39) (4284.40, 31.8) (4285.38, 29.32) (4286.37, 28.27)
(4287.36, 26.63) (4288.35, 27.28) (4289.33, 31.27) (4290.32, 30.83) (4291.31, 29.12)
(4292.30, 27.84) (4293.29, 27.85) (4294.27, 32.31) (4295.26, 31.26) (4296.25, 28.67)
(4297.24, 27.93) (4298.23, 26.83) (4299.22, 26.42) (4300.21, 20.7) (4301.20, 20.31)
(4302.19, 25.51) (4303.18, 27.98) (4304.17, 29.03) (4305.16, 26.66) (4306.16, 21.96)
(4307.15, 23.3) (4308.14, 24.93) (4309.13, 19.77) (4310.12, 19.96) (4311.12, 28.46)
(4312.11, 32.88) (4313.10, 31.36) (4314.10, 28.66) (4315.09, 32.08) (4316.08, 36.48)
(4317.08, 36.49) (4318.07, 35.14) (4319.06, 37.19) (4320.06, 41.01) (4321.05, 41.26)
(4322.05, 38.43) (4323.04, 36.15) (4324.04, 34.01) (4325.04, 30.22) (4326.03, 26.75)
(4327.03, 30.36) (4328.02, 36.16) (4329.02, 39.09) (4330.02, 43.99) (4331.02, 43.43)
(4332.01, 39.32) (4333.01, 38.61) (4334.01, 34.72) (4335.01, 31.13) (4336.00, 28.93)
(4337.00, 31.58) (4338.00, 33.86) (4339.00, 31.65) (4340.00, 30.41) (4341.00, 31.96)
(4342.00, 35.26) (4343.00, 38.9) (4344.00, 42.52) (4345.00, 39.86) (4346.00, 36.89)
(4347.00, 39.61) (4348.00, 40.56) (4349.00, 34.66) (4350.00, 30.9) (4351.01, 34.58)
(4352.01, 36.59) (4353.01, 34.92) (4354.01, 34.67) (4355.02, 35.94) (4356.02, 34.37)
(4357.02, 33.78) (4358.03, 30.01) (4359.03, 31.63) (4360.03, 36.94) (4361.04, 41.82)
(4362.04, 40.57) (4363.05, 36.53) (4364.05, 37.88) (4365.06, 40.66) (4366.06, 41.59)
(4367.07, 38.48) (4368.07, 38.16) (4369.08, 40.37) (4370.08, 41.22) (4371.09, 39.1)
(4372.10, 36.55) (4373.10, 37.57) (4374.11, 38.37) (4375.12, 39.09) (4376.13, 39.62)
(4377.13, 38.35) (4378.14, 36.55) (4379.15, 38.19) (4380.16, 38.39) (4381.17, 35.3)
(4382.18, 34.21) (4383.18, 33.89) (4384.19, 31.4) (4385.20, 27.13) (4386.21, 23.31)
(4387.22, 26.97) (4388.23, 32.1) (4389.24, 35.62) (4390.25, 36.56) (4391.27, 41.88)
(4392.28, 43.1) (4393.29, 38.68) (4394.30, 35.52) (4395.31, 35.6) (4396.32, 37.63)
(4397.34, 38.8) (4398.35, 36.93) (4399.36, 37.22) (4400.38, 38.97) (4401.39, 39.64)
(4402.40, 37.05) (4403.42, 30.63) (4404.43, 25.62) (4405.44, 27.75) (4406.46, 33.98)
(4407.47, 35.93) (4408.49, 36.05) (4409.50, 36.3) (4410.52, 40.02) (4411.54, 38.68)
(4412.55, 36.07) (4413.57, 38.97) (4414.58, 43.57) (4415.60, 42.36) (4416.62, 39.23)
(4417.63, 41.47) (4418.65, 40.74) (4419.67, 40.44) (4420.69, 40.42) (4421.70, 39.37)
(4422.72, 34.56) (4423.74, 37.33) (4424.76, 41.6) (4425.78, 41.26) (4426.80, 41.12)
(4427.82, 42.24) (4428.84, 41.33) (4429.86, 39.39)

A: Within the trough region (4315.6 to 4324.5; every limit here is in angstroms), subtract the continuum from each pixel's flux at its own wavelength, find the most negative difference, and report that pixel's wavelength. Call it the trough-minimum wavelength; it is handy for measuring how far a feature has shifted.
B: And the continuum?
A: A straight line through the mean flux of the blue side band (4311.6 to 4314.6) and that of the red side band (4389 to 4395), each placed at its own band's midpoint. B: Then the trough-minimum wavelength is 4324.04 angstroms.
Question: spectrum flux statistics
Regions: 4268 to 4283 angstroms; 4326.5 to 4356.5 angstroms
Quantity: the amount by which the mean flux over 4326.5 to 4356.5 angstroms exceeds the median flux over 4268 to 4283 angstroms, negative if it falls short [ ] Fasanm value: 2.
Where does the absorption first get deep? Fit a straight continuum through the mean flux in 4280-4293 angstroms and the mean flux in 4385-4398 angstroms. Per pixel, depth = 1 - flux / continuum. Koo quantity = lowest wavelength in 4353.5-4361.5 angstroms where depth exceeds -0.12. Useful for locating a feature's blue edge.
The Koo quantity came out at 4354.01 angstroms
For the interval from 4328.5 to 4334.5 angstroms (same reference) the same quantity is 4334.01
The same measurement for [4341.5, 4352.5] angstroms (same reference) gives 4342.00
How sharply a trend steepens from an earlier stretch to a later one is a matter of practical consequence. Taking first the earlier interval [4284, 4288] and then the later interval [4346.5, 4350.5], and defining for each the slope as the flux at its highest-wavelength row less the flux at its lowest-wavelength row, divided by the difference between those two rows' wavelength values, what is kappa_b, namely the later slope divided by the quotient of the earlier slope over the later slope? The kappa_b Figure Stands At -5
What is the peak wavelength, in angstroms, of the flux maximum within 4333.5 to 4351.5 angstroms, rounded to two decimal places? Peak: 4344.00 angstroms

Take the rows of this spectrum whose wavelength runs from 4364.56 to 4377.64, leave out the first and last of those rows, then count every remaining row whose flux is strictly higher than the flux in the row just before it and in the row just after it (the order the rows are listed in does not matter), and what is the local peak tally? 3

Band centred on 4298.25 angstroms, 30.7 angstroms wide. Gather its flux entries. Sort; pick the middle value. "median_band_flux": 28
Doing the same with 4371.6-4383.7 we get 38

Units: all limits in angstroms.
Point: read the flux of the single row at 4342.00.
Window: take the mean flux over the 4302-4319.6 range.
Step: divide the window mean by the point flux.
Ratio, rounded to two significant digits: 0.82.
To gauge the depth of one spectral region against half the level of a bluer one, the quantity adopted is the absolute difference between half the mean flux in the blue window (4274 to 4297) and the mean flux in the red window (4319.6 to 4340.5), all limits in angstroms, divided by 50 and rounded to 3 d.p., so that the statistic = 0.392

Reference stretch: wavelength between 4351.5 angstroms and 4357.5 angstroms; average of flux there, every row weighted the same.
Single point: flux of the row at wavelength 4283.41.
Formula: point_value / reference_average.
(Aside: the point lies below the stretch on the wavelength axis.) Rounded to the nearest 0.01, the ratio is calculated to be 1.01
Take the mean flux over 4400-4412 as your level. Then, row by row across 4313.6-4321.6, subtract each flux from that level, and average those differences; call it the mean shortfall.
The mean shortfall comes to -1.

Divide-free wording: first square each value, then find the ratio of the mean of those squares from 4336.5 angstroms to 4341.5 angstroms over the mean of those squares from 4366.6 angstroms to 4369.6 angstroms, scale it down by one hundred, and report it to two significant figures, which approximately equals 0.0067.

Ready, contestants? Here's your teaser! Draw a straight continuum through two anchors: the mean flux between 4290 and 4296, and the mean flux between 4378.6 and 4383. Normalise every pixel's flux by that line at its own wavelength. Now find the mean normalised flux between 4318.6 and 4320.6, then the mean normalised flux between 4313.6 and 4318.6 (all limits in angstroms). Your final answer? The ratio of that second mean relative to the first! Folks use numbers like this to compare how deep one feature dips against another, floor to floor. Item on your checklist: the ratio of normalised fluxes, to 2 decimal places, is 0.87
